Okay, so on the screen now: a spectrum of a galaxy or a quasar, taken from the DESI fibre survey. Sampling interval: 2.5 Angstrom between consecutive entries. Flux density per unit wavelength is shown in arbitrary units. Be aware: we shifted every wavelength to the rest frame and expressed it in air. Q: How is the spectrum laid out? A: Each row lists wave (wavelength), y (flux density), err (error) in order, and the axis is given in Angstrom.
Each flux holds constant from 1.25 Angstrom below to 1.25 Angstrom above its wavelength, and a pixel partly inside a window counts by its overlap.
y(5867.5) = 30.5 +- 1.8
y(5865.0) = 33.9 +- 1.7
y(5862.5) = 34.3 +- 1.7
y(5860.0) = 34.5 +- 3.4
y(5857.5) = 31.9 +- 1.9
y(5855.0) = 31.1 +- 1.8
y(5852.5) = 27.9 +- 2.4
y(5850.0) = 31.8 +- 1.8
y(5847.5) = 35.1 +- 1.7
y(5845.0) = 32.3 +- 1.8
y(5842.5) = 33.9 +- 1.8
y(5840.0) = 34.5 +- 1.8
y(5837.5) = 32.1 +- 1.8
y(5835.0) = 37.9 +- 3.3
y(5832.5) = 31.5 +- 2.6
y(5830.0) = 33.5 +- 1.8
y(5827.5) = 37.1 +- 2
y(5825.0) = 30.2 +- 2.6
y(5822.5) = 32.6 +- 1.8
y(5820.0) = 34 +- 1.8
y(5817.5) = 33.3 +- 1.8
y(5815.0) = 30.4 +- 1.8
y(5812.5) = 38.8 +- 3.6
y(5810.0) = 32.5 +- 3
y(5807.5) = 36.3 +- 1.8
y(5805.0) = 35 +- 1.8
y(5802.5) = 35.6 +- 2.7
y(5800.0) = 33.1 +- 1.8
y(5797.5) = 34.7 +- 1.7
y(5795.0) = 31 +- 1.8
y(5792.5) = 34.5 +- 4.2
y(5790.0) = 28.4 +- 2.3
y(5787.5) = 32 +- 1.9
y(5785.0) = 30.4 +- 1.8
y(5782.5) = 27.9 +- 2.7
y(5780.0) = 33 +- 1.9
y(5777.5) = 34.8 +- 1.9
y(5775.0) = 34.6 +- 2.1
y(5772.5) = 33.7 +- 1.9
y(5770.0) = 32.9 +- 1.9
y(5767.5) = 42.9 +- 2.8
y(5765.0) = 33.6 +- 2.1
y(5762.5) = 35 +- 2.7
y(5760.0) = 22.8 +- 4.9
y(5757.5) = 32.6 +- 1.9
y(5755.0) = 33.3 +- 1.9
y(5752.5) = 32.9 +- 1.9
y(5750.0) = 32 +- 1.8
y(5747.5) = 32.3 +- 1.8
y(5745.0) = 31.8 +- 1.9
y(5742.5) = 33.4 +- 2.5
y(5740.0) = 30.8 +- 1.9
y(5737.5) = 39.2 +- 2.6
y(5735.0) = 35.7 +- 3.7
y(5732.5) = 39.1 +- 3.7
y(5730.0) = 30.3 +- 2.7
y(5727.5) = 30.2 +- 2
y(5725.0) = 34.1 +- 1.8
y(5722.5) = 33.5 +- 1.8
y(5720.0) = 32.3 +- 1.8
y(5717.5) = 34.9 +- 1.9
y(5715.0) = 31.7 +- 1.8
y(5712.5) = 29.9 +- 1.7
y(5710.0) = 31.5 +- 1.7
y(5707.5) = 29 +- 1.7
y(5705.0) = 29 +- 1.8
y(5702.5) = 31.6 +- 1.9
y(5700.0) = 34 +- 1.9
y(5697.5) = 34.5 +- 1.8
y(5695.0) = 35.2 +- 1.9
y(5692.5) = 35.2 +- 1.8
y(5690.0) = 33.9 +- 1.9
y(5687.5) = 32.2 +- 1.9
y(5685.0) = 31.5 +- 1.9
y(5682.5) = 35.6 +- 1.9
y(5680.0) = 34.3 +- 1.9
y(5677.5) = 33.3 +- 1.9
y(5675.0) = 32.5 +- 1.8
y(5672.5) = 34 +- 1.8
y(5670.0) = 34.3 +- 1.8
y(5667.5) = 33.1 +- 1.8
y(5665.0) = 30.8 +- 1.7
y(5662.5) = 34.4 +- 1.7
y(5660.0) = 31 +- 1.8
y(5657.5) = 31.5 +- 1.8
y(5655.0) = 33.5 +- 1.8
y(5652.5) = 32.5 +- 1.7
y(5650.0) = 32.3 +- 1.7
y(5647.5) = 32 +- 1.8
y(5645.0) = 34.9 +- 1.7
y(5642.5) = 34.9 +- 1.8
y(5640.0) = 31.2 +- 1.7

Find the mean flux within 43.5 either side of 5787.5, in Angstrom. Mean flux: 33.13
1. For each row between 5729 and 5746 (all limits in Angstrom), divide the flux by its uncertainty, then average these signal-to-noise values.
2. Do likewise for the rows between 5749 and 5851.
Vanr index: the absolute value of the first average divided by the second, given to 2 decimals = 0.83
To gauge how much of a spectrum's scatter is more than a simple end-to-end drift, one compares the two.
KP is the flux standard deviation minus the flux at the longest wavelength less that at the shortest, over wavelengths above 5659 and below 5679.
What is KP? -1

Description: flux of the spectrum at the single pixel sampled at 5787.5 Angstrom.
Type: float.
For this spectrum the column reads 32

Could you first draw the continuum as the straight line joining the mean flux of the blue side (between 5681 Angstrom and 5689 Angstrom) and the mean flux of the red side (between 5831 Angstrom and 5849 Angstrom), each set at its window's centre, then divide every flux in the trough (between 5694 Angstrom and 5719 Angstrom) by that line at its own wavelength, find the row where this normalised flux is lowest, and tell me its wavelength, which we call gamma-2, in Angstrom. 5707.5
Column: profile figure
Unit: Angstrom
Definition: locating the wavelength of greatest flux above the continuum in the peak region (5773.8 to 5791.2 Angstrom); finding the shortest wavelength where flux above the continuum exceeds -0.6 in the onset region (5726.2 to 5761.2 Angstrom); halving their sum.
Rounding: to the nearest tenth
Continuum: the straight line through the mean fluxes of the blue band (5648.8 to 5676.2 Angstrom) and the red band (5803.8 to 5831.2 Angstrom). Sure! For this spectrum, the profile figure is 5755.0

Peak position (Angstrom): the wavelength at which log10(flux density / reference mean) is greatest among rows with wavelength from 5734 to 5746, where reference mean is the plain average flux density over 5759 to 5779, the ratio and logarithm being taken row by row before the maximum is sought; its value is 5737.5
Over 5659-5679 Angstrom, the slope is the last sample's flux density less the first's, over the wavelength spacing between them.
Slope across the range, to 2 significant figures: 0.13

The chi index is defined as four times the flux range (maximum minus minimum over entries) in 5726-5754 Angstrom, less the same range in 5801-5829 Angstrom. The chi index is 27.4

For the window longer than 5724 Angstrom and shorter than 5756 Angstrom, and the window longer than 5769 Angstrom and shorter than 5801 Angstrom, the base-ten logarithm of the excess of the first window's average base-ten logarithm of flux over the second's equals -1.9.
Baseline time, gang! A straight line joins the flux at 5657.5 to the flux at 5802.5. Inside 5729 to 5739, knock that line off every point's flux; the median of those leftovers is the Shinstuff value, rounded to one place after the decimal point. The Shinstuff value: 3.7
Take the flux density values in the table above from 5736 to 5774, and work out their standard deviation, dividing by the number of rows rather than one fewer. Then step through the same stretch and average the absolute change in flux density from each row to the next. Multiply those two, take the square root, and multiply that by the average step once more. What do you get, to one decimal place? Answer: 17.5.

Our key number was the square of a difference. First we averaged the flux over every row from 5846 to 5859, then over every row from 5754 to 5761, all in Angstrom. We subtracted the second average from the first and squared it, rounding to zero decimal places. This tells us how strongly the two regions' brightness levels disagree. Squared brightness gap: 4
